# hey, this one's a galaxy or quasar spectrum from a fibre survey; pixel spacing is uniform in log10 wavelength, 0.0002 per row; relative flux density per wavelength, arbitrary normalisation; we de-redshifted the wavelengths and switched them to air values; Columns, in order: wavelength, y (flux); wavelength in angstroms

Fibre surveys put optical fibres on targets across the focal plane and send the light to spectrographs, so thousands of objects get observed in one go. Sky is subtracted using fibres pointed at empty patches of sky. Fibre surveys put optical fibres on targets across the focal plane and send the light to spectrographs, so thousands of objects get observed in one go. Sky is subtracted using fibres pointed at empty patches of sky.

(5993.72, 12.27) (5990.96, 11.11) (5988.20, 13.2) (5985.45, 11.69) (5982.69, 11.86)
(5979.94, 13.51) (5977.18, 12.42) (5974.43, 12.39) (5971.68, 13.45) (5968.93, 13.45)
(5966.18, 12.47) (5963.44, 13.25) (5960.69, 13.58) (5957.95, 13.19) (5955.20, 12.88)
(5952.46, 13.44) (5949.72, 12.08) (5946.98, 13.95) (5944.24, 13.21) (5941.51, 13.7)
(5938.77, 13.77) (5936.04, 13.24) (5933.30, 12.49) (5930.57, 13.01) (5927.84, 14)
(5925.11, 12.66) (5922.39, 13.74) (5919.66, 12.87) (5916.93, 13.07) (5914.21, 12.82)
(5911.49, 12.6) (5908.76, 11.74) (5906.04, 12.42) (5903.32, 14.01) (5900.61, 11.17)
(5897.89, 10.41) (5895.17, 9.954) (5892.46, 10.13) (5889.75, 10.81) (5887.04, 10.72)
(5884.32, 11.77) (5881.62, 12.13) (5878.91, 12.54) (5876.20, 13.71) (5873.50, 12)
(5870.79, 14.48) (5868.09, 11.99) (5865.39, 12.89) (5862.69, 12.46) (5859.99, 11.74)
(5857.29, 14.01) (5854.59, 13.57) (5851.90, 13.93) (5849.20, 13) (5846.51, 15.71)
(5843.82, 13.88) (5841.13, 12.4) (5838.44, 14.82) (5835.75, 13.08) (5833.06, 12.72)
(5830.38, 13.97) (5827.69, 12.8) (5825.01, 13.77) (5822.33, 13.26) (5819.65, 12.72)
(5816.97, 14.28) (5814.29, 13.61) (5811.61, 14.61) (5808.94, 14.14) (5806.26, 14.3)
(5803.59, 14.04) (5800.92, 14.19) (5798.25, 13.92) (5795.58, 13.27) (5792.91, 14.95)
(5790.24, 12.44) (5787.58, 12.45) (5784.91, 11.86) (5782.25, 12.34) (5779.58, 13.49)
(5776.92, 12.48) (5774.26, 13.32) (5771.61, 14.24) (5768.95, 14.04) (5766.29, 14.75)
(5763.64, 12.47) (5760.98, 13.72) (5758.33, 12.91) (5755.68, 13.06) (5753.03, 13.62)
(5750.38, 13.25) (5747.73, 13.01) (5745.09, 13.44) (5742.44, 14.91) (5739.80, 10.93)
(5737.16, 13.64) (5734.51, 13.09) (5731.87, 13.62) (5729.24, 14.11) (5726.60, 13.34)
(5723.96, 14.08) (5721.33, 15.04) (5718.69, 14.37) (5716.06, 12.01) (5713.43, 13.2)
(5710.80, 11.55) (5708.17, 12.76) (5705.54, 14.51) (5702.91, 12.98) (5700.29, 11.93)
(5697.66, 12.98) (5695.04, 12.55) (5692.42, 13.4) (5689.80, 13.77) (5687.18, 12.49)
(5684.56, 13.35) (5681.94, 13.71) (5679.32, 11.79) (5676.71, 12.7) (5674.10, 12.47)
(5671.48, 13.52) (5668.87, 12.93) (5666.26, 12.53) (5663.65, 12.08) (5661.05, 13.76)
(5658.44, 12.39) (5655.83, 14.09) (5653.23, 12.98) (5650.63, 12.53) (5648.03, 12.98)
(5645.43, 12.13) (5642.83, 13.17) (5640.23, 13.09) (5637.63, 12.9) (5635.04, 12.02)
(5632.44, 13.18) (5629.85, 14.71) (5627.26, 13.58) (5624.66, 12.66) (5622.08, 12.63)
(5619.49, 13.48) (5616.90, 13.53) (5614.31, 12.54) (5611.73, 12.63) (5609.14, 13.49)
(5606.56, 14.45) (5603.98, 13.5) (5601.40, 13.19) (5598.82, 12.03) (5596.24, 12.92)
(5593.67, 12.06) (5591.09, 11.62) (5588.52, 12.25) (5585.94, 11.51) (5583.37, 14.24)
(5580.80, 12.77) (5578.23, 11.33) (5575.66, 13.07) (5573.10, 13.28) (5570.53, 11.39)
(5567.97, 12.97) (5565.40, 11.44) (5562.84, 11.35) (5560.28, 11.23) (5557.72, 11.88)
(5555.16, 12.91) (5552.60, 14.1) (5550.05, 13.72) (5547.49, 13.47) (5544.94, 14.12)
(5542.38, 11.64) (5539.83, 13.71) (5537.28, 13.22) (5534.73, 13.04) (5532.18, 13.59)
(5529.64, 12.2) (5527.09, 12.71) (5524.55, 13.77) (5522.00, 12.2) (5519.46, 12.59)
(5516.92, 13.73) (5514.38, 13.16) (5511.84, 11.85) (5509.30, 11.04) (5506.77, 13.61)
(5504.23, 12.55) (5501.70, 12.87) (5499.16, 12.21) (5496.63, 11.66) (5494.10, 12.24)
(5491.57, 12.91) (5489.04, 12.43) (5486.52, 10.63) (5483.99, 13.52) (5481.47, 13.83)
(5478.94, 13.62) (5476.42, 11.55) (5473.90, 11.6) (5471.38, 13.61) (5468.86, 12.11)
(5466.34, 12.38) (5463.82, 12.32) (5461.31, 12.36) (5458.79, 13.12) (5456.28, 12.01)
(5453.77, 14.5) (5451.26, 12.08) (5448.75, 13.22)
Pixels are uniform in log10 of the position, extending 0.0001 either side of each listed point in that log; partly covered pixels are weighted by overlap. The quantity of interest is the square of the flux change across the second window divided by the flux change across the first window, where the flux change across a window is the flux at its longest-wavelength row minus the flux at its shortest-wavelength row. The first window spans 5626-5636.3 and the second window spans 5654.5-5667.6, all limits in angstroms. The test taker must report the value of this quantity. -1.6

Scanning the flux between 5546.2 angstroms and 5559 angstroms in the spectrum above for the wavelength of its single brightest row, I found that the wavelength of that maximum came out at 5552.60 angstroms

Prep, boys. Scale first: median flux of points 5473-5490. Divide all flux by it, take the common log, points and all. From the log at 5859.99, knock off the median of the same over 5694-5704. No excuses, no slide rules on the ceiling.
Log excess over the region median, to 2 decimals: -0.04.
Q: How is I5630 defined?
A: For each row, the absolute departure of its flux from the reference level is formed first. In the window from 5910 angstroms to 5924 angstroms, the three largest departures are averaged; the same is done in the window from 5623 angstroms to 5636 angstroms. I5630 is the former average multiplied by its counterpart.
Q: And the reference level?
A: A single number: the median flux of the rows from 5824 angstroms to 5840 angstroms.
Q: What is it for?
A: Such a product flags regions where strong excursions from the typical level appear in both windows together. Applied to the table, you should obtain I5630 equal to 0.76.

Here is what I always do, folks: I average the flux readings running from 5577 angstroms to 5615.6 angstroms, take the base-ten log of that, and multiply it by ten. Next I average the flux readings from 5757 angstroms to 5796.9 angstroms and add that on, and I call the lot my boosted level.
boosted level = 24.3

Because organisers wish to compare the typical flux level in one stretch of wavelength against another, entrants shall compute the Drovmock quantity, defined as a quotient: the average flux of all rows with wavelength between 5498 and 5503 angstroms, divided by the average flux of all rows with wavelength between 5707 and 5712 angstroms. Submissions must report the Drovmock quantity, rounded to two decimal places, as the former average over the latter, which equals 1.03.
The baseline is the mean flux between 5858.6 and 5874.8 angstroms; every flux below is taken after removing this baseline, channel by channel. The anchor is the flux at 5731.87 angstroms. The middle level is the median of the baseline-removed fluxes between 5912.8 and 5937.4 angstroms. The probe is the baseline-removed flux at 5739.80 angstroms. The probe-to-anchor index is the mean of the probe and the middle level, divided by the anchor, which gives -0.61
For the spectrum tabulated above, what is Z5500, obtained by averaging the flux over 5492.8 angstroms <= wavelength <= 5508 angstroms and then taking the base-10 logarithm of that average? 1.10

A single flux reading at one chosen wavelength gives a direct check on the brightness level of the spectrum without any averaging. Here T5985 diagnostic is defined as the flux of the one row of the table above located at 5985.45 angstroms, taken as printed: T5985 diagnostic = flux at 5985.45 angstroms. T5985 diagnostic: 11.69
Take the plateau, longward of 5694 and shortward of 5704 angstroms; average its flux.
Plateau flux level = 12.6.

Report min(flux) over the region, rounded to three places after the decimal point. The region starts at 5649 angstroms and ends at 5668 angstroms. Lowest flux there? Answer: 12.080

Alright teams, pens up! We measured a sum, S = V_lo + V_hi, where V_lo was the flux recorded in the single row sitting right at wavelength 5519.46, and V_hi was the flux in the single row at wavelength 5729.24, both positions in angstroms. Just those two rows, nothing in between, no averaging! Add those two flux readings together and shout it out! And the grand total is 26.7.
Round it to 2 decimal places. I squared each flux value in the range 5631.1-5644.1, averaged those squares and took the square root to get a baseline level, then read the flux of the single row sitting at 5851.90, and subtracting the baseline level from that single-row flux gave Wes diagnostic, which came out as 1.05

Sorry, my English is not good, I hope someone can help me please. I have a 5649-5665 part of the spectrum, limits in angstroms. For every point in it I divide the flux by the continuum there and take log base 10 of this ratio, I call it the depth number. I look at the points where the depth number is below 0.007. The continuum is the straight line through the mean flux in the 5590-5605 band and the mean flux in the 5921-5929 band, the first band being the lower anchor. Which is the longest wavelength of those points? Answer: 5663.65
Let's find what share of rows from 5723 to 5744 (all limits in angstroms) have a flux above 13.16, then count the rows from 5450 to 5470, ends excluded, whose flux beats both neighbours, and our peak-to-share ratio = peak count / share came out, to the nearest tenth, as 4.0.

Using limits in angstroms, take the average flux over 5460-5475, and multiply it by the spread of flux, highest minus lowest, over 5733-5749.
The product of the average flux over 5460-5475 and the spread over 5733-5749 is 49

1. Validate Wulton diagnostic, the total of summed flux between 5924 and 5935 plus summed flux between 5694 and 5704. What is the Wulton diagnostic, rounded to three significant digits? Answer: 103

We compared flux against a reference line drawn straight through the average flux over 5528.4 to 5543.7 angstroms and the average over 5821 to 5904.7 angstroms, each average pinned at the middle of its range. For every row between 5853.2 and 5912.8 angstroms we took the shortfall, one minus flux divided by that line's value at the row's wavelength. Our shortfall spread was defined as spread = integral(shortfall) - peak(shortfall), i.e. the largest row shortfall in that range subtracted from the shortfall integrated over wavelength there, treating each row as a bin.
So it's 2.3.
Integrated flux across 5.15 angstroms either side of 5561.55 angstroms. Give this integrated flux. 118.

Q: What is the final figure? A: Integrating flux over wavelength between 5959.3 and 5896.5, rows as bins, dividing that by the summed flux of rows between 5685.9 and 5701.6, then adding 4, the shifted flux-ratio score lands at 14.50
